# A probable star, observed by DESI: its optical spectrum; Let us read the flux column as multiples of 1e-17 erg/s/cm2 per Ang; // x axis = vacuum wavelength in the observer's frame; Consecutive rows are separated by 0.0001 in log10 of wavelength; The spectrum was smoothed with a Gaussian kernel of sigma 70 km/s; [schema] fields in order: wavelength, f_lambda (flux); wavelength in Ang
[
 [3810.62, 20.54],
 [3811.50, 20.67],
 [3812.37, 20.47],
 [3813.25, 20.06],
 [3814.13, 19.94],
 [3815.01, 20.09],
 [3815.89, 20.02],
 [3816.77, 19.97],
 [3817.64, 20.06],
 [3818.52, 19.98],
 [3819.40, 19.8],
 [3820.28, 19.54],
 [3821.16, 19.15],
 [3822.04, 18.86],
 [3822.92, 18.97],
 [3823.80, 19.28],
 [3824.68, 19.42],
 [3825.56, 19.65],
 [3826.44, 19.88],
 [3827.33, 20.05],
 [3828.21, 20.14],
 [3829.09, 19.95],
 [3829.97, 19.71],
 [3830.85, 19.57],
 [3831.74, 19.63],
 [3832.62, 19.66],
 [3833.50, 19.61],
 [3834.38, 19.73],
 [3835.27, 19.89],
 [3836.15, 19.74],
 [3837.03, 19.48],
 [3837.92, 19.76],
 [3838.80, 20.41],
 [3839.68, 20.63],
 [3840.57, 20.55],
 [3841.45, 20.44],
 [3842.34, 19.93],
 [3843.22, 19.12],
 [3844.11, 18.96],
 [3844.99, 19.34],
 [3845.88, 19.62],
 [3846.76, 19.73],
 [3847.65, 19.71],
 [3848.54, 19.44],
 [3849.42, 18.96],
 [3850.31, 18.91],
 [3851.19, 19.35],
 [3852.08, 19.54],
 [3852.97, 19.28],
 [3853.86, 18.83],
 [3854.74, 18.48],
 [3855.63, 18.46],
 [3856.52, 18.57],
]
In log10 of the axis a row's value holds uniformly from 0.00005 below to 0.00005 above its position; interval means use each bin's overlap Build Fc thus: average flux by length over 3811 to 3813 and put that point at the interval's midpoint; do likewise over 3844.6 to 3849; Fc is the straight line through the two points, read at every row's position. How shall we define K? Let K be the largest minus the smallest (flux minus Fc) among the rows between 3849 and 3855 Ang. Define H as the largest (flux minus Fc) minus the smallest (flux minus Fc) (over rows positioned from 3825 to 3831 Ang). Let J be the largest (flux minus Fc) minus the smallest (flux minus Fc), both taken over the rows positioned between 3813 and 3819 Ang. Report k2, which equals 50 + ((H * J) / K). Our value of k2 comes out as 50.1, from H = 0.57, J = 0.22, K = 0.98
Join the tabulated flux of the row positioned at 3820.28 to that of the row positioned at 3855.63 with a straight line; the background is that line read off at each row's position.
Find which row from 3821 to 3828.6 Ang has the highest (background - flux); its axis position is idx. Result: 3822.04 Ang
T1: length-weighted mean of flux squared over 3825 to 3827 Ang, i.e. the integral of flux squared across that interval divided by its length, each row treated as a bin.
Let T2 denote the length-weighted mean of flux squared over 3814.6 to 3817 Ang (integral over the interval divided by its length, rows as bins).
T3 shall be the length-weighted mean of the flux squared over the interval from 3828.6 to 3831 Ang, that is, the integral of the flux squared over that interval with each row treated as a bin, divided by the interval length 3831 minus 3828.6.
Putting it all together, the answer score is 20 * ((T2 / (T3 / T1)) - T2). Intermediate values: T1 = 389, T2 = 401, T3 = 392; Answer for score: -56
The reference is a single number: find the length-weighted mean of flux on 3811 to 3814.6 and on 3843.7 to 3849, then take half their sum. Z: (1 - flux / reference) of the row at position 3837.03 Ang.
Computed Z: 0.020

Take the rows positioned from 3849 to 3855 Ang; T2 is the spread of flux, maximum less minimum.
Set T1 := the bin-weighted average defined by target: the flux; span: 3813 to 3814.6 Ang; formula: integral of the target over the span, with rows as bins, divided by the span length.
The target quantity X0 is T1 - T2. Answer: 18.9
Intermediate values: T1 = 20.0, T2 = 1.06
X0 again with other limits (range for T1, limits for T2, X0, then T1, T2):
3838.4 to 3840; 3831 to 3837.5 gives 20.2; 20.6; 0.41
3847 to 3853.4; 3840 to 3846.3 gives 17.7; 19.3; 1.59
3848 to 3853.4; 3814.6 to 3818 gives 19.1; 19.3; 0.12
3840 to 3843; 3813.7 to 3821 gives 19.7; 20.2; 0.55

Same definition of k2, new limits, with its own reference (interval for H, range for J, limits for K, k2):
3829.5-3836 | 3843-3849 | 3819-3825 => 50.4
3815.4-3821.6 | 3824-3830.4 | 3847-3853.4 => 50.9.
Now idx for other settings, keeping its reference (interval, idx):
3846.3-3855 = 3854.74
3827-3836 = 3830.85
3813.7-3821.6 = 3821.16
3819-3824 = 3822.04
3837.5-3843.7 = 3843.22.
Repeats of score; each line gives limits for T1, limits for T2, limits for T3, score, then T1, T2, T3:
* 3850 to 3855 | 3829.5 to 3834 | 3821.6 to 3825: -18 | 365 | 386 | 366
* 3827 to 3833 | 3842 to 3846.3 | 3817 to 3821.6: 62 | 393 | 376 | 389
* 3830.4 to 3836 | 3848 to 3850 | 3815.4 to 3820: -206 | 387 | 369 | 398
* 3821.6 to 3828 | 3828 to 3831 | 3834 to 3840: -372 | 379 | 395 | 398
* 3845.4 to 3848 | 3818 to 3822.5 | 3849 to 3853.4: 372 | 387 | 379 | 369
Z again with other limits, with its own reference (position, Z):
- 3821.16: 0.037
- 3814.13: -0.003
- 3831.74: 0.013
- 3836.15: 0.007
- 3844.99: 0.027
